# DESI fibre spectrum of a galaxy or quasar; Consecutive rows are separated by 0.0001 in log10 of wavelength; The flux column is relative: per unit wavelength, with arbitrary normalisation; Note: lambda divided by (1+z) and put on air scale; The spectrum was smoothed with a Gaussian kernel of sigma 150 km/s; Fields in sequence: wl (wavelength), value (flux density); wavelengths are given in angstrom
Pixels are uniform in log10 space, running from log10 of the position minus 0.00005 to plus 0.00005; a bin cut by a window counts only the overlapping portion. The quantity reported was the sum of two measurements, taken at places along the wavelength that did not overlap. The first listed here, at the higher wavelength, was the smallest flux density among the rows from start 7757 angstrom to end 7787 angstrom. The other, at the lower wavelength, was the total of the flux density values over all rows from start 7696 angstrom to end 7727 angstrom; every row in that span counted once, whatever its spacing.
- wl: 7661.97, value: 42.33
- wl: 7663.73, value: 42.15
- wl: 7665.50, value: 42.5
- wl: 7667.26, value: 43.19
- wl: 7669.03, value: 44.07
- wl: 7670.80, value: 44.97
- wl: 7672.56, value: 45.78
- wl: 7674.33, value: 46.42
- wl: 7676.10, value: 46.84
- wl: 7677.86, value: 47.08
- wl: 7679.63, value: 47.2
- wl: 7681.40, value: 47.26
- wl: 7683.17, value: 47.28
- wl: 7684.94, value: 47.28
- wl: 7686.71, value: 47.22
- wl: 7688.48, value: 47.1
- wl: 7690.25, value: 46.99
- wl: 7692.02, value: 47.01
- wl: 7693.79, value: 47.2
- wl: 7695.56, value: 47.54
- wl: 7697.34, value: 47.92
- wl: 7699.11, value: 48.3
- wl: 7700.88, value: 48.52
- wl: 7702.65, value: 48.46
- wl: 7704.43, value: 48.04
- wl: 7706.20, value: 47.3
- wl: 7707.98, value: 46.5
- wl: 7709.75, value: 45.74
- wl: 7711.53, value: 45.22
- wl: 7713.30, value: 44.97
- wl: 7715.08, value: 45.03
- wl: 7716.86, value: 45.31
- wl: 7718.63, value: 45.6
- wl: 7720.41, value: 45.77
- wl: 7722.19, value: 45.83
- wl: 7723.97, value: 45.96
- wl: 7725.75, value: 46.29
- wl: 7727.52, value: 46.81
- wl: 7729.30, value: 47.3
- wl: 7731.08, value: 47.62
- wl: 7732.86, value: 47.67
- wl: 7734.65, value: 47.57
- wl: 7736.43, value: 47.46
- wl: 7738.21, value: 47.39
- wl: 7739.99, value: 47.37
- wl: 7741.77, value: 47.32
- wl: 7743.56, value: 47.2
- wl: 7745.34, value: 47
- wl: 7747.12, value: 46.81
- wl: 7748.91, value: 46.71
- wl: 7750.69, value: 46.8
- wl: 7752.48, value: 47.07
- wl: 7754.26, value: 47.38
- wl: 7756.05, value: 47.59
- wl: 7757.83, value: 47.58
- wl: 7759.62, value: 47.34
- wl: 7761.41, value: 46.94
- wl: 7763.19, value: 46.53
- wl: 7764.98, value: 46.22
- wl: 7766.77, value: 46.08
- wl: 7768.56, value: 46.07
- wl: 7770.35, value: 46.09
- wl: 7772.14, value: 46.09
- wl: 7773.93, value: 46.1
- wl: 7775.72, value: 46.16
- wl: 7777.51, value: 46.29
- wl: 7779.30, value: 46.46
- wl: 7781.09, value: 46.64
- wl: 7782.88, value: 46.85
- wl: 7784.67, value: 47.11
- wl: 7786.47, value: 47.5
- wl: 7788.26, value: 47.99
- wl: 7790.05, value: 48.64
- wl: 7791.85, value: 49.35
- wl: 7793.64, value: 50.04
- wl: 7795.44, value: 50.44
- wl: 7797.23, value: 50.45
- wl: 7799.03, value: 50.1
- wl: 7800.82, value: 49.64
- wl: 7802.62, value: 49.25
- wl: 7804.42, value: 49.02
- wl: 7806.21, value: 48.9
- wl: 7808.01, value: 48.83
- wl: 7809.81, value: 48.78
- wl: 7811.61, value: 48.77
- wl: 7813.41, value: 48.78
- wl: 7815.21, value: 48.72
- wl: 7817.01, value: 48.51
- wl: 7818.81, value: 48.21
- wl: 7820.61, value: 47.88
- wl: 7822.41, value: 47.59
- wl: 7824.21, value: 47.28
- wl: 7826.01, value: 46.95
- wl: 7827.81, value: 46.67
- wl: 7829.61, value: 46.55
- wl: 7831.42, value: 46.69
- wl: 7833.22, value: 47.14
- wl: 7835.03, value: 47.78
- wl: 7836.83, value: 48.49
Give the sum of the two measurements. 837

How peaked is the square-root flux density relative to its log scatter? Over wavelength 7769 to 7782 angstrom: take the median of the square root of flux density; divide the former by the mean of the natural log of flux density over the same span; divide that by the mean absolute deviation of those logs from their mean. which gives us 474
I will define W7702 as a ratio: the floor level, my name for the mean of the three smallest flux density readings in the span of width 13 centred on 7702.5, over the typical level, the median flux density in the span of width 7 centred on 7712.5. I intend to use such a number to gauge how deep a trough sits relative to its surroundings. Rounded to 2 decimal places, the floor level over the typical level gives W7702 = 1.05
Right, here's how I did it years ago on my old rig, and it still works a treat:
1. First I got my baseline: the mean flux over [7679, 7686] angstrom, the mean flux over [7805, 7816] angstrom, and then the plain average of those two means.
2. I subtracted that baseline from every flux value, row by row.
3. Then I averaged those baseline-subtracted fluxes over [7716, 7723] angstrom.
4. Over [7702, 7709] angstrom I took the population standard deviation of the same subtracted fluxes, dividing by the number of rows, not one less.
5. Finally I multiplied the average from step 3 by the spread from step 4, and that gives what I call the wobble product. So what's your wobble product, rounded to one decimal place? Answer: -1.8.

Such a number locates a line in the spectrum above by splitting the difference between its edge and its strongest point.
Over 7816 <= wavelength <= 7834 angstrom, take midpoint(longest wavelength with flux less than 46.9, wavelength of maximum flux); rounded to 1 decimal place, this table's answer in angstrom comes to 7824.2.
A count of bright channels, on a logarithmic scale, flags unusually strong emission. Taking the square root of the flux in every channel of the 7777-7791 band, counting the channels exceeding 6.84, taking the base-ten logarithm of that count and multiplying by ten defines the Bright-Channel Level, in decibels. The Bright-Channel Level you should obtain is 6.99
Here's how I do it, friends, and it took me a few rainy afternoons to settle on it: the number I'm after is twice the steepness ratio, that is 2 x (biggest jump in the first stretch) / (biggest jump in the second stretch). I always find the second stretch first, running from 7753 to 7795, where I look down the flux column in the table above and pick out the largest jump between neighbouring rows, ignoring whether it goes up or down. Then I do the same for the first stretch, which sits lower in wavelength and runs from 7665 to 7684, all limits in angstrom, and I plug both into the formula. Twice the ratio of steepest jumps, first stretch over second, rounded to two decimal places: 2.54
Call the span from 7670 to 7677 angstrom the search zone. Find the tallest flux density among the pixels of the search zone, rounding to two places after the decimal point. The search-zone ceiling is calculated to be 46.84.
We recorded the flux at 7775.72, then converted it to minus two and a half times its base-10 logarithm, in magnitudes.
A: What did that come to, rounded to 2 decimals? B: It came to -4.16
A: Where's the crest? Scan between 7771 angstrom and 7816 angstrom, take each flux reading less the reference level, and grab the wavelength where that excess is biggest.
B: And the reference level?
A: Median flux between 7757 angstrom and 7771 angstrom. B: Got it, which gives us 7797.23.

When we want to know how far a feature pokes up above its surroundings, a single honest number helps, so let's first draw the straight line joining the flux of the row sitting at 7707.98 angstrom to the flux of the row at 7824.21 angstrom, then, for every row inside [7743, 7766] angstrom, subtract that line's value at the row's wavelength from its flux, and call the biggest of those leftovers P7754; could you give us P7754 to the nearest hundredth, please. 0.77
